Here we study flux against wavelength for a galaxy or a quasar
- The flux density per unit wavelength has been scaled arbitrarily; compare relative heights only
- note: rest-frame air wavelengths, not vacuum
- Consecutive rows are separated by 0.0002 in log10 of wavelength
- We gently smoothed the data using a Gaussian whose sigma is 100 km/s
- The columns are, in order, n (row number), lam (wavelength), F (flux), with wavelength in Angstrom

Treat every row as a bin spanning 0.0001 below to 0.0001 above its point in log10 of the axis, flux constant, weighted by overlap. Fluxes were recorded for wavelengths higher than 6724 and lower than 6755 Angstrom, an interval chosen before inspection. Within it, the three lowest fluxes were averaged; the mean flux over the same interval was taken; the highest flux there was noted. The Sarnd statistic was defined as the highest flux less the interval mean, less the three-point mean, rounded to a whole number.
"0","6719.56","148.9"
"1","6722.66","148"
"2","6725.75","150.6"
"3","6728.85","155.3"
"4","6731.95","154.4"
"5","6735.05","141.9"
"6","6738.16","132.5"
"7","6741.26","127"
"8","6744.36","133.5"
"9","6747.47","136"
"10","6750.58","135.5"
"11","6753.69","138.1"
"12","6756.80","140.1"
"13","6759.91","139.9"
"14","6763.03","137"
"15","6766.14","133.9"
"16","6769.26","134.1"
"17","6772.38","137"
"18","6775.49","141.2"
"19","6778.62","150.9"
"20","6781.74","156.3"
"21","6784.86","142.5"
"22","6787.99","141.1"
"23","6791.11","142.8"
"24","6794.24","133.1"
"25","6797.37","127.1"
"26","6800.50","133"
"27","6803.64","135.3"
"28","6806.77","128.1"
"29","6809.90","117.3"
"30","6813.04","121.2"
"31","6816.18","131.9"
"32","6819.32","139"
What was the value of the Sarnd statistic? -116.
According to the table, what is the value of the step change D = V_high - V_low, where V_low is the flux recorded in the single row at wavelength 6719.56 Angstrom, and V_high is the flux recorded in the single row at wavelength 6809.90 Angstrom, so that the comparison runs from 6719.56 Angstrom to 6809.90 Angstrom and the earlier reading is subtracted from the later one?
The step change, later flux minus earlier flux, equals -32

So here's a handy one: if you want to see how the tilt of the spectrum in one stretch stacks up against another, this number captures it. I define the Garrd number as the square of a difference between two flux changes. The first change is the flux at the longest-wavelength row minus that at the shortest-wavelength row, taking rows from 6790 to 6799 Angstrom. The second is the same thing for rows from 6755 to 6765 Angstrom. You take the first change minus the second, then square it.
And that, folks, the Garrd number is 159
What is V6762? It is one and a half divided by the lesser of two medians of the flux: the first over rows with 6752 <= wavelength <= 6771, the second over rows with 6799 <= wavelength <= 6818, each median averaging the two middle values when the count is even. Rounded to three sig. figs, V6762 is 0.0115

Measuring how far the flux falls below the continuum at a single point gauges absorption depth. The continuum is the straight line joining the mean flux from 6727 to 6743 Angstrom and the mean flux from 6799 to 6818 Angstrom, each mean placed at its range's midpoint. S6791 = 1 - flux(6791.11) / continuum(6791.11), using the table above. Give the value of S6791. -0.088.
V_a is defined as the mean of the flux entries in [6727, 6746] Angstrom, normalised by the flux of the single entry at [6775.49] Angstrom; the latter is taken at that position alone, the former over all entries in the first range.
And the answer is 1.00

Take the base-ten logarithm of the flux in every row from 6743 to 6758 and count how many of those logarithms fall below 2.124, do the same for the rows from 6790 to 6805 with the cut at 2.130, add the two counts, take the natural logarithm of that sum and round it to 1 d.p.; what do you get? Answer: 1.1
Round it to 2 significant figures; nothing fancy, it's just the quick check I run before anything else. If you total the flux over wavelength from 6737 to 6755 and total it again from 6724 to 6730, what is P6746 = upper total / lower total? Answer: 2.6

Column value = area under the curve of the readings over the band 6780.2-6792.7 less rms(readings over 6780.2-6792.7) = 1675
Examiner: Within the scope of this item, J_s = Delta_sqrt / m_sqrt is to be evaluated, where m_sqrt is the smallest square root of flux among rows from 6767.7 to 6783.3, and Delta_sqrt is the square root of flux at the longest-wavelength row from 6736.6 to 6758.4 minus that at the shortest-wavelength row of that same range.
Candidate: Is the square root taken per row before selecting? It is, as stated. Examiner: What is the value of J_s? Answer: 0.03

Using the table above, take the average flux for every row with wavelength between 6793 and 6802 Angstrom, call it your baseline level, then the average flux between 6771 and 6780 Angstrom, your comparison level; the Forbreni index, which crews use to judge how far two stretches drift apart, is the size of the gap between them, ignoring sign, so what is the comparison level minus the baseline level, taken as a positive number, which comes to 12.0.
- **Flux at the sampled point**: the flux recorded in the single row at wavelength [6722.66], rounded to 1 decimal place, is 148.0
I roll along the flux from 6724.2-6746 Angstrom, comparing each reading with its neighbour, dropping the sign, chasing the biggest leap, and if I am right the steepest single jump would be 12.5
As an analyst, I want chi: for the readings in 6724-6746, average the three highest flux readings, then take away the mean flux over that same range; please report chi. 11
